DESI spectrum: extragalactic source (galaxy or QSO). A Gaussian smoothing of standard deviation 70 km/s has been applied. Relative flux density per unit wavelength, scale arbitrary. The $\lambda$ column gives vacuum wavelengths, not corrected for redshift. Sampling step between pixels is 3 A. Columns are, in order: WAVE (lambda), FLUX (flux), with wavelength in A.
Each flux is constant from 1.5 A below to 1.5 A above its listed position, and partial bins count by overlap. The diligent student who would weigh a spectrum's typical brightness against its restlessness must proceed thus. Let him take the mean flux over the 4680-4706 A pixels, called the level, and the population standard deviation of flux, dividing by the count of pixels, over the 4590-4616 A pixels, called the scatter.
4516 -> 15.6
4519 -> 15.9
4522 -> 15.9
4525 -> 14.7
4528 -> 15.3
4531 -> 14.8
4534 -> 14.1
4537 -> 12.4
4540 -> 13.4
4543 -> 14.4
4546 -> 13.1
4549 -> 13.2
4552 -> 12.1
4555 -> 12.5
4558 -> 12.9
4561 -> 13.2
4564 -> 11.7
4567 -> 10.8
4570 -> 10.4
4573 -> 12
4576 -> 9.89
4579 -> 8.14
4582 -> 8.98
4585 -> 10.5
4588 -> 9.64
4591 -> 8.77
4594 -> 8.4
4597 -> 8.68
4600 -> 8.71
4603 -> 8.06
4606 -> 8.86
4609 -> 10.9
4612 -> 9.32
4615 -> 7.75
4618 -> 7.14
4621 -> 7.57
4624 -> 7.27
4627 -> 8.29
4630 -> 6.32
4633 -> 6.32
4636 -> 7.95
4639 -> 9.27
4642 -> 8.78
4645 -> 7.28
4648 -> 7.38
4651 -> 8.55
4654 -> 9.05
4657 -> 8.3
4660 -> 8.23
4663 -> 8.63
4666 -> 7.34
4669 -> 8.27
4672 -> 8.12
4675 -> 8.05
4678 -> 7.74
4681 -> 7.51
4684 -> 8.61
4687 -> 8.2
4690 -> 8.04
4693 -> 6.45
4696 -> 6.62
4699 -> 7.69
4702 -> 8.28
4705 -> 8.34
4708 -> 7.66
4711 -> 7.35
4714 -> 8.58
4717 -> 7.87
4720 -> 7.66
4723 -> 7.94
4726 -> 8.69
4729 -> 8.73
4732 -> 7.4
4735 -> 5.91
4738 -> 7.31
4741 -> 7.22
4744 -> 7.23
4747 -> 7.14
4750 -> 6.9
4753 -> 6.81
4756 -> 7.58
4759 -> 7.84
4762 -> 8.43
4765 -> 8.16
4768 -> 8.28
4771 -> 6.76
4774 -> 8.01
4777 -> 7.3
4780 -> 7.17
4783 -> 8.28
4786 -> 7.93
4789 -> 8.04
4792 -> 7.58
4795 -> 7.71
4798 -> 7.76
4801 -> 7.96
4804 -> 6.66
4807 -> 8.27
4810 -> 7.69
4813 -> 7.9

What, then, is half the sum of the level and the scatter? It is 4.30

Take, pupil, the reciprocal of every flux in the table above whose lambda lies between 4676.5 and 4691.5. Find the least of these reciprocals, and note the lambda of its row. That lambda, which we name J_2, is 4684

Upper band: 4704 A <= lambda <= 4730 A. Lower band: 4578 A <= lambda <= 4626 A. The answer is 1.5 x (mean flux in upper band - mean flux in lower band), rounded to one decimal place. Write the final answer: -0.9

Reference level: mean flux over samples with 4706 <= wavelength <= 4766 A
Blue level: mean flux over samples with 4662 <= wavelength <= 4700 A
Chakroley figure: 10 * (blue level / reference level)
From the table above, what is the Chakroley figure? 10.2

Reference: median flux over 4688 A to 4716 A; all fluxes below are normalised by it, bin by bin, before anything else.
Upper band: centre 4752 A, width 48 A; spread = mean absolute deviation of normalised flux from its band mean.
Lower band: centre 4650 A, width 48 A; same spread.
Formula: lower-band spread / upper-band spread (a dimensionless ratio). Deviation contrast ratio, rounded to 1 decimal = 1.2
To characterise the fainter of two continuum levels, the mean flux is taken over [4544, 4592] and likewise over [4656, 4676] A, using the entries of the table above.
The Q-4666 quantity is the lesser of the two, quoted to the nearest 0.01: 8.13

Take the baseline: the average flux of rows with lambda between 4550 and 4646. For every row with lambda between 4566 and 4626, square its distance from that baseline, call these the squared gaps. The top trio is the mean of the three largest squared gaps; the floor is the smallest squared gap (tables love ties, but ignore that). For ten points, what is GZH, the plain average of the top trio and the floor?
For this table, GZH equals 2.7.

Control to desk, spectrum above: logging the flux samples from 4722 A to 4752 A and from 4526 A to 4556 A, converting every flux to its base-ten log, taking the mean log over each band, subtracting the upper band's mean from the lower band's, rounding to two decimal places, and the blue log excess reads 0.26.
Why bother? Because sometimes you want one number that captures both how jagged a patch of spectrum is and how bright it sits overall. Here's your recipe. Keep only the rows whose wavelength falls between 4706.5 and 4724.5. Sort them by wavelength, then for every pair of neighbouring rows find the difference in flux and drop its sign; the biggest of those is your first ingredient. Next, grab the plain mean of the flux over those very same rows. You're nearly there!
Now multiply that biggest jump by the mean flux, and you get 9.6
